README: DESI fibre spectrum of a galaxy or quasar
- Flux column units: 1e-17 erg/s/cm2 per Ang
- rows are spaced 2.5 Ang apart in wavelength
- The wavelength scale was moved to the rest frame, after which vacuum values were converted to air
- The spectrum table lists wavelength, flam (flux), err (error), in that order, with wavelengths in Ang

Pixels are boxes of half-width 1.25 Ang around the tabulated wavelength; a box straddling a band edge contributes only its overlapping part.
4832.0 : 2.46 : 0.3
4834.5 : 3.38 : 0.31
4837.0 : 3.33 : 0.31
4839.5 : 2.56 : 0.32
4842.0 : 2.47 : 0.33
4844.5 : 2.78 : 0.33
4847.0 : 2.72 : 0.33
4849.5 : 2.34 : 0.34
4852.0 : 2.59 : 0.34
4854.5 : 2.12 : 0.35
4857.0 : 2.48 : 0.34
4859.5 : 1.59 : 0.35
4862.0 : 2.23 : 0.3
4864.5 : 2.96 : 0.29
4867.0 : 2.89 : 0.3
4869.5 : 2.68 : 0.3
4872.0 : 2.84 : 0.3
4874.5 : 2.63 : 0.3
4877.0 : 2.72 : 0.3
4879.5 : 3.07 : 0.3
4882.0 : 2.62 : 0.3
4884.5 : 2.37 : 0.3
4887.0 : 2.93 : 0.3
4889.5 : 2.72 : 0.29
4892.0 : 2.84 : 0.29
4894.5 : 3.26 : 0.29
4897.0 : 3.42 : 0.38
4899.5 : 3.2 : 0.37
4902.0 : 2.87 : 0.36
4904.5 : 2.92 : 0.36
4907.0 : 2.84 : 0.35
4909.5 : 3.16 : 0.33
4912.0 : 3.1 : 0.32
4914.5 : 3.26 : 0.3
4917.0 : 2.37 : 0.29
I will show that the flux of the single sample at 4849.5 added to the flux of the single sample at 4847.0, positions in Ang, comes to 5.1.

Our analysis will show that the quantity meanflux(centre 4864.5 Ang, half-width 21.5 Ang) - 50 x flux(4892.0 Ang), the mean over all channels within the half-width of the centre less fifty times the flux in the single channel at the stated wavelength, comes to -139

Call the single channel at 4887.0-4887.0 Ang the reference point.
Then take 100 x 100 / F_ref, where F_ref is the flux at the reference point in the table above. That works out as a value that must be 3413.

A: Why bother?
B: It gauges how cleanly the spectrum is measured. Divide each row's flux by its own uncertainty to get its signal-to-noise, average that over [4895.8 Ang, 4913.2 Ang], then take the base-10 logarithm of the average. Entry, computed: 0.94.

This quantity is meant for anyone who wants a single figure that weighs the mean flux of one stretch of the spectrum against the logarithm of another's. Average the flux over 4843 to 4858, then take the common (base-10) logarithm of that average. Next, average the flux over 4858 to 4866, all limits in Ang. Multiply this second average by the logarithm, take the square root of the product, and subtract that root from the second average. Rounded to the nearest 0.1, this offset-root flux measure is 1.3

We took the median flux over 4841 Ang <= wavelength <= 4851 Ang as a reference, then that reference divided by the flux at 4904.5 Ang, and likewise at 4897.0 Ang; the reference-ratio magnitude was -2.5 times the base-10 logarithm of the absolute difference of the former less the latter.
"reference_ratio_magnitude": 2.22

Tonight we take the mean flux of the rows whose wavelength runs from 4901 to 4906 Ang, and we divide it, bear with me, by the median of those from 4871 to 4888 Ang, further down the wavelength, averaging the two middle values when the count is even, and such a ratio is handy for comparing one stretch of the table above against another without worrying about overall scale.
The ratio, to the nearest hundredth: 1.06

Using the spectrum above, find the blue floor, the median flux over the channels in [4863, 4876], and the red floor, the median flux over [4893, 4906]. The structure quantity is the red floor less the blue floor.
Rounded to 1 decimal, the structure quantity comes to 0.4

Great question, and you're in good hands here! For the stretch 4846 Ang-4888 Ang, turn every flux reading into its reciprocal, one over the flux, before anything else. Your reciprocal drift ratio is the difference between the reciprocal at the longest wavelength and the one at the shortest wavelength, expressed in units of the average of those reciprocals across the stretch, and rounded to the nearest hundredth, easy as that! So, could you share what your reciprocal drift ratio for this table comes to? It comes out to -0.07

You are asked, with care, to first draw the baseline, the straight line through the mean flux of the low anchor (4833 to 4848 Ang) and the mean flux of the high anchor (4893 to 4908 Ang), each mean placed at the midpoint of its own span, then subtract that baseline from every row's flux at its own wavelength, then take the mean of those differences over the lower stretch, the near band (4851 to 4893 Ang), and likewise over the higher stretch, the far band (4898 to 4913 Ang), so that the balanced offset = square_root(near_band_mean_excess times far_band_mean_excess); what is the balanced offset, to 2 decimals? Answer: 0.18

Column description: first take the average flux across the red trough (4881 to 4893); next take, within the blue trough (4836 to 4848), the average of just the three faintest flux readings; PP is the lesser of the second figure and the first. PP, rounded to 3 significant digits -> 2.58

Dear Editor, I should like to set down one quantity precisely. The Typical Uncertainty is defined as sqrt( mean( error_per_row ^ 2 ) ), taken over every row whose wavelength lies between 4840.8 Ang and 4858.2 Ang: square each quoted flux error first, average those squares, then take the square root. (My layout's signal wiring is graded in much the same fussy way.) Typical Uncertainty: 0.337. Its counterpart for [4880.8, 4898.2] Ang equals 0.309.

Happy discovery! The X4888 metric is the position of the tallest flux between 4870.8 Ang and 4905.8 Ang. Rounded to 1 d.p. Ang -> 4897.0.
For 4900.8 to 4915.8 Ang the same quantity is 4914.5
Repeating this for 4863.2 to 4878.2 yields 4864.5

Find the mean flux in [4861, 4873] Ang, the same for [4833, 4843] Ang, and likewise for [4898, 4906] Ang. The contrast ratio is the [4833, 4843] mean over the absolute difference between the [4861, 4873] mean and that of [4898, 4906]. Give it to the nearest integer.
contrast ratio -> 11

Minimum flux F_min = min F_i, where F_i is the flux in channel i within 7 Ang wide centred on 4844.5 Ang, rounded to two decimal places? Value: 2.47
